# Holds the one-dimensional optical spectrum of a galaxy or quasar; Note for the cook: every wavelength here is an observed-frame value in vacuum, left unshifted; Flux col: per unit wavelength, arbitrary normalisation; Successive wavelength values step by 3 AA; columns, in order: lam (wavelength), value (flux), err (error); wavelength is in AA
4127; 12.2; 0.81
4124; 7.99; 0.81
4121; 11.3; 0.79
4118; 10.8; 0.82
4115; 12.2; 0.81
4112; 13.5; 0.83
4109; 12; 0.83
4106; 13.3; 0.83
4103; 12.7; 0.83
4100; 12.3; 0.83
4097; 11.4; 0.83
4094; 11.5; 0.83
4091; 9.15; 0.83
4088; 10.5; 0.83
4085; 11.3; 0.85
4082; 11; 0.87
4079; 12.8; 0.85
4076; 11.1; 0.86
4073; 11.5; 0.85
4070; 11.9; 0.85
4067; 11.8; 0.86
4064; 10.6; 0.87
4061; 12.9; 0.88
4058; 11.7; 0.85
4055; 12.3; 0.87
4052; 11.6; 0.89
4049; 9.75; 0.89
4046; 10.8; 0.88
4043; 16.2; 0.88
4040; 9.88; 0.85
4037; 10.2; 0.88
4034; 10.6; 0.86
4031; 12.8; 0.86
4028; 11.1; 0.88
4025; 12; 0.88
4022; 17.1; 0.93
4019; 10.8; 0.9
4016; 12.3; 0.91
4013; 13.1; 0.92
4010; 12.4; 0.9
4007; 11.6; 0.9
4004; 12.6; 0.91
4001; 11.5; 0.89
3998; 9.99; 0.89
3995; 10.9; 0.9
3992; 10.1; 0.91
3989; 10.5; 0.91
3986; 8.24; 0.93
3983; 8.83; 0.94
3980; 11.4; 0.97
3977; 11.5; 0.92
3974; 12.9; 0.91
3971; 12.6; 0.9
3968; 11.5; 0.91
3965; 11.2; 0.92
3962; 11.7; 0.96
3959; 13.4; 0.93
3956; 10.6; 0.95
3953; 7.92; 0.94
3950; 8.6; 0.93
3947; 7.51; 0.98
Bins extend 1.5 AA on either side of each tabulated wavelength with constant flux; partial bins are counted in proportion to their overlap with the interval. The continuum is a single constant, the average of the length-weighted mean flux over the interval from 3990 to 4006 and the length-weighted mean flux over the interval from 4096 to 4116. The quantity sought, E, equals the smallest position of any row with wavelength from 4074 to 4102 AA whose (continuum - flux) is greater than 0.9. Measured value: 4088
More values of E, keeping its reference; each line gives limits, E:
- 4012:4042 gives 4019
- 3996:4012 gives 3998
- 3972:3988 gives 3983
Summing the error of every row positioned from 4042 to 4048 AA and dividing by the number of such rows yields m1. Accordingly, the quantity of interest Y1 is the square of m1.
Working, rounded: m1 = 0.880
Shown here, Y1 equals 0.77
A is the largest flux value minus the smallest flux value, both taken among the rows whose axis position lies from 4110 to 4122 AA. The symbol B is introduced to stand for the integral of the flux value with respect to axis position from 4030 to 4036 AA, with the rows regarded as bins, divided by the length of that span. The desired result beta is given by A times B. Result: 31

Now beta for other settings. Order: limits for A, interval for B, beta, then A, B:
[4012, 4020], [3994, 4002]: 25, 2.3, 10.7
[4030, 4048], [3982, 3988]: 55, 6.3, 8.7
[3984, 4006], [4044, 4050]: 47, 4.4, 10.8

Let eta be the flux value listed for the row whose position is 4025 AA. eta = 12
